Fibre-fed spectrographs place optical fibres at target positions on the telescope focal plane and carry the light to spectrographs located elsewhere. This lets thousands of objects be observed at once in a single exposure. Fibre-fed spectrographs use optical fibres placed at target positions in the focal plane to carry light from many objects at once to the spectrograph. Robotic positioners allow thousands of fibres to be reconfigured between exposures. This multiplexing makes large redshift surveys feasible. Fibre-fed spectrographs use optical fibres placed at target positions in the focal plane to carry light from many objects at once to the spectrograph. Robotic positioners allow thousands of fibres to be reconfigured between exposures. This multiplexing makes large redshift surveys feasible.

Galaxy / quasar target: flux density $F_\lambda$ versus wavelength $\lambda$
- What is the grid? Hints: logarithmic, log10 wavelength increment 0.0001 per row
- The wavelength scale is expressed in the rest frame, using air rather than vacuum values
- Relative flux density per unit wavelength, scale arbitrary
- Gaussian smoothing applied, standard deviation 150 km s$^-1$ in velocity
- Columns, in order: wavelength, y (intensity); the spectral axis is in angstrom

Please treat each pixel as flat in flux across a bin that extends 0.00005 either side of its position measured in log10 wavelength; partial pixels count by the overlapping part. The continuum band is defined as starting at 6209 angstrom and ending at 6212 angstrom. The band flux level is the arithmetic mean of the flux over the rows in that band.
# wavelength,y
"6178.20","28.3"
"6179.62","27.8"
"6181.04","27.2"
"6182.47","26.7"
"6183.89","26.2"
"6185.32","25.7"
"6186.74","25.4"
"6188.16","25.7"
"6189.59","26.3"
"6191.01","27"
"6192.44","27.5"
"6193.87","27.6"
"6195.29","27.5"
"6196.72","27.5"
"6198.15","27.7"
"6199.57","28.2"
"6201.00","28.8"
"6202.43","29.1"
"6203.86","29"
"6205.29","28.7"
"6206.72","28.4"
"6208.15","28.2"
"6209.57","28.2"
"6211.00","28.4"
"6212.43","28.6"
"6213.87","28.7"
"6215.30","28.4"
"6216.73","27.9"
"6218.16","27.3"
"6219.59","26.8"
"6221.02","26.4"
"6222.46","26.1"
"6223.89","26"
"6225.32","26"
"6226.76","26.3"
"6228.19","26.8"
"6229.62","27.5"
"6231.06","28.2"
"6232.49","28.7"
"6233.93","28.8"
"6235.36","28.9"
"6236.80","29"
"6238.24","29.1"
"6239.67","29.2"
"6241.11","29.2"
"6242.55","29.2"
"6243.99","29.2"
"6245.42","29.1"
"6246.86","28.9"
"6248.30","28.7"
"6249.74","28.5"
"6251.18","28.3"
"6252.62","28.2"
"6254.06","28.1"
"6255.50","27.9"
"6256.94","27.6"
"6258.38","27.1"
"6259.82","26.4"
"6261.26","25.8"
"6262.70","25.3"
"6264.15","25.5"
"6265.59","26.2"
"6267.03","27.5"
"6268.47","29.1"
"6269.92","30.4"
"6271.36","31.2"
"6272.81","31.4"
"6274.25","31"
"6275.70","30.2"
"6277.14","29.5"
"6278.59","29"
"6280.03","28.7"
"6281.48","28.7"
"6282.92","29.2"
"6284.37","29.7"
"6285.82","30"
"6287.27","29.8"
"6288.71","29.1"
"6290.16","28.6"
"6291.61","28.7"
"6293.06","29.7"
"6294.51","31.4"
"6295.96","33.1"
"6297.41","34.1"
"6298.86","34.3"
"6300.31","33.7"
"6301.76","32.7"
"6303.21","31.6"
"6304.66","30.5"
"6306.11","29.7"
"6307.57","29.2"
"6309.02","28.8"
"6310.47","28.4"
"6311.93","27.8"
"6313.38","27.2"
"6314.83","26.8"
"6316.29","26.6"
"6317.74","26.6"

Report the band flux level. 28.3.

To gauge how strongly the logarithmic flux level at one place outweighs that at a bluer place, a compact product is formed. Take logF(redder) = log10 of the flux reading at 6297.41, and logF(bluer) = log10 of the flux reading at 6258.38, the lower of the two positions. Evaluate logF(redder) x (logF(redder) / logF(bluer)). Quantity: 1.64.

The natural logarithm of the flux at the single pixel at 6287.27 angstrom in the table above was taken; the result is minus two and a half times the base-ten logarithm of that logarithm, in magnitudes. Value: -1.327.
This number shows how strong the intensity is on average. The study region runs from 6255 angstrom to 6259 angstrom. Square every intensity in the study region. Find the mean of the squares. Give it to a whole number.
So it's 758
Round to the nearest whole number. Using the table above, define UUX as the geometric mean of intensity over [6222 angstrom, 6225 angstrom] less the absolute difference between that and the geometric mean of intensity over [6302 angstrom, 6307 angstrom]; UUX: 22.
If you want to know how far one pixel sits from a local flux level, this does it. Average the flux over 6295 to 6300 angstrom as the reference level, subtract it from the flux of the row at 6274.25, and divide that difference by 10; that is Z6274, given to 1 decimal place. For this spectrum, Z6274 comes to -0.3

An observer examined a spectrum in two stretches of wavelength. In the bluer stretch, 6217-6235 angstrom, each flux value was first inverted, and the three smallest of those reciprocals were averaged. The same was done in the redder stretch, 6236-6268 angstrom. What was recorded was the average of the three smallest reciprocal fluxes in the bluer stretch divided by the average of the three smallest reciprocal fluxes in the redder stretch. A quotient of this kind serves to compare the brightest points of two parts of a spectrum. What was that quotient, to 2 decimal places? 1.02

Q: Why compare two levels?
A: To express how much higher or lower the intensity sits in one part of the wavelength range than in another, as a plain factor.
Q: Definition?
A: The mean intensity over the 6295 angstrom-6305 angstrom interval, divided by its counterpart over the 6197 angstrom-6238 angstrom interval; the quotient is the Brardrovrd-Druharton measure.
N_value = 1.18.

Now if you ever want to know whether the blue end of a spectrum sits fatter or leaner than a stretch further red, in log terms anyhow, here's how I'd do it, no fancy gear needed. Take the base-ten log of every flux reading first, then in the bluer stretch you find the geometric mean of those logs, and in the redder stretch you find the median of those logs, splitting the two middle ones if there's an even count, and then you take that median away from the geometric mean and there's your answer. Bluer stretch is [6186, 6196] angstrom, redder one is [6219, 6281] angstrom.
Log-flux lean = -0.028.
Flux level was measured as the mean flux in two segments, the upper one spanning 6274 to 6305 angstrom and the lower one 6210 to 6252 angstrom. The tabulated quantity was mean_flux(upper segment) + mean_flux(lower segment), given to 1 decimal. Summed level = 58.7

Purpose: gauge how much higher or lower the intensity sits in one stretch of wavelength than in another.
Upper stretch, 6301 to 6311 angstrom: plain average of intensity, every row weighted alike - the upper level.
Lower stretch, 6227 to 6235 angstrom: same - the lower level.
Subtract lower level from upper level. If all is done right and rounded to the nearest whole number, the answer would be 2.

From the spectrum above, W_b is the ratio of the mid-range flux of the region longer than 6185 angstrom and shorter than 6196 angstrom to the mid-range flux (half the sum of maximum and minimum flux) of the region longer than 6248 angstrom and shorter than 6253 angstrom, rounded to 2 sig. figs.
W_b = 0.93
